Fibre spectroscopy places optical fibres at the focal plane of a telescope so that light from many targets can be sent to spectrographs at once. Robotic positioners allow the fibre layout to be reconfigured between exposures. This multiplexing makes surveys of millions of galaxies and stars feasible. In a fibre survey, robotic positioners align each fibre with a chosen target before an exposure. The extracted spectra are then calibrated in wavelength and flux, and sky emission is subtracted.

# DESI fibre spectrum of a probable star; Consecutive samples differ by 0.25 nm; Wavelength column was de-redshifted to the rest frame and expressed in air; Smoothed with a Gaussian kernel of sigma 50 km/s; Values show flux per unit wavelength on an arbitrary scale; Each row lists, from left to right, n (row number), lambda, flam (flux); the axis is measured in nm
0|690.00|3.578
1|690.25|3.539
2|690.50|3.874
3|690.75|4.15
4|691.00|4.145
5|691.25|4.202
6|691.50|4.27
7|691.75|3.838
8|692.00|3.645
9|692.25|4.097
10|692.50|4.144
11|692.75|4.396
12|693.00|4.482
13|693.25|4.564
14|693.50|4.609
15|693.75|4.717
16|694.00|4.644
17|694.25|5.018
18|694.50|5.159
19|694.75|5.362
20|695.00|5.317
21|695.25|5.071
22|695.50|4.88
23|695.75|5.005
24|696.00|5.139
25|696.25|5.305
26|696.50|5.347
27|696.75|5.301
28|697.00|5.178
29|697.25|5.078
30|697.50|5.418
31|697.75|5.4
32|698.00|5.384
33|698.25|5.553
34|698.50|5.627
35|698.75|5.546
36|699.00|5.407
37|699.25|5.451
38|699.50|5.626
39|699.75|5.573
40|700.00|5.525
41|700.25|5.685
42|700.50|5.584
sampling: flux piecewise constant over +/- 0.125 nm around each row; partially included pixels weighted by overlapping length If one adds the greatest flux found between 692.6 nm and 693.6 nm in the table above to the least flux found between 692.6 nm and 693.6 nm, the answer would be 9.0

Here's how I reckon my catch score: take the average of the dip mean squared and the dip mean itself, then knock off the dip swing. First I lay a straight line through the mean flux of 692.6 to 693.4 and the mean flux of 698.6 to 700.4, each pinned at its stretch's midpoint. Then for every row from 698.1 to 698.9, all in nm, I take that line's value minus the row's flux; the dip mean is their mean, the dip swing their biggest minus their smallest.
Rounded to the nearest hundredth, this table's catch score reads -0.20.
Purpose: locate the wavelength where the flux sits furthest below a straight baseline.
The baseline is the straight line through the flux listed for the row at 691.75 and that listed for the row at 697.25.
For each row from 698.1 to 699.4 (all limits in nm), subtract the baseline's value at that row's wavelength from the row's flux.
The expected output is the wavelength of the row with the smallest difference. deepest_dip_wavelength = 699.25 nm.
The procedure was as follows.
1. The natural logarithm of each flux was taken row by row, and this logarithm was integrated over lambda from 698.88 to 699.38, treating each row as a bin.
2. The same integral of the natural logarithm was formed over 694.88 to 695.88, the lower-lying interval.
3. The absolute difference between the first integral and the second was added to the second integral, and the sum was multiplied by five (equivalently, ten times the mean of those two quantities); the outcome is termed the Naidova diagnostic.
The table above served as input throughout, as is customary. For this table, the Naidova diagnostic 12.0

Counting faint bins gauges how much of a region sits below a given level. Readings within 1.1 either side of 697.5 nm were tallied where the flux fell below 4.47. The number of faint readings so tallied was 0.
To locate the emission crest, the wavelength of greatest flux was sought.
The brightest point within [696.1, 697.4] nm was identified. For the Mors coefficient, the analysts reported 696.50 nm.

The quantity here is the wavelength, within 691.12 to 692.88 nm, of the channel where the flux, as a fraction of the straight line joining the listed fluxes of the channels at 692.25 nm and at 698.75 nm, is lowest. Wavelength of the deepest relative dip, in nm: 692.00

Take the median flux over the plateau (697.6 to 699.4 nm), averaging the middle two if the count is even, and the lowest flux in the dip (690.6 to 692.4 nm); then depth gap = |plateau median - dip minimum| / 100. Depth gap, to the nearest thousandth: 0.018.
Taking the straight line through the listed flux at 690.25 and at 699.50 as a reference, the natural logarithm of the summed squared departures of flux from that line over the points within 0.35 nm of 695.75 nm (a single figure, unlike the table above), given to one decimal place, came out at -1.8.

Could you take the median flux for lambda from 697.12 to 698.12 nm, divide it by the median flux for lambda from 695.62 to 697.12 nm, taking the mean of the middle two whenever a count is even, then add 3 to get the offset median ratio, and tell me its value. 4.03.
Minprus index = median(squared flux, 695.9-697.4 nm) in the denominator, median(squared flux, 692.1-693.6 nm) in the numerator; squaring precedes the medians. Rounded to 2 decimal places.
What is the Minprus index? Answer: 0.72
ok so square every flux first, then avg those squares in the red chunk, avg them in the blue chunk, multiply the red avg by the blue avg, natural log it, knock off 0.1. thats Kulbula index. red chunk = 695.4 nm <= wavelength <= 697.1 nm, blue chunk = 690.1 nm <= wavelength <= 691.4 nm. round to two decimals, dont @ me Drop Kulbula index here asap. 5.95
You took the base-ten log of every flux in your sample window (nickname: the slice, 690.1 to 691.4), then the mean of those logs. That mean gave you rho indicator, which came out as 0.60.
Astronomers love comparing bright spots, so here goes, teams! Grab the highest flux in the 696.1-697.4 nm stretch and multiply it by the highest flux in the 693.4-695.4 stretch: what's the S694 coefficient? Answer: 28.7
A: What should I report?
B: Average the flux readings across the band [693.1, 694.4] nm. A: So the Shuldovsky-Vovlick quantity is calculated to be 4.7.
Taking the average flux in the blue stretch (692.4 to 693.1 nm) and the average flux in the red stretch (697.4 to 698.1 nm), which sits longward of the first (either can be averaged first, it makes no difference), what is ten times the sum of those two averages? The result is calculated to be 97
